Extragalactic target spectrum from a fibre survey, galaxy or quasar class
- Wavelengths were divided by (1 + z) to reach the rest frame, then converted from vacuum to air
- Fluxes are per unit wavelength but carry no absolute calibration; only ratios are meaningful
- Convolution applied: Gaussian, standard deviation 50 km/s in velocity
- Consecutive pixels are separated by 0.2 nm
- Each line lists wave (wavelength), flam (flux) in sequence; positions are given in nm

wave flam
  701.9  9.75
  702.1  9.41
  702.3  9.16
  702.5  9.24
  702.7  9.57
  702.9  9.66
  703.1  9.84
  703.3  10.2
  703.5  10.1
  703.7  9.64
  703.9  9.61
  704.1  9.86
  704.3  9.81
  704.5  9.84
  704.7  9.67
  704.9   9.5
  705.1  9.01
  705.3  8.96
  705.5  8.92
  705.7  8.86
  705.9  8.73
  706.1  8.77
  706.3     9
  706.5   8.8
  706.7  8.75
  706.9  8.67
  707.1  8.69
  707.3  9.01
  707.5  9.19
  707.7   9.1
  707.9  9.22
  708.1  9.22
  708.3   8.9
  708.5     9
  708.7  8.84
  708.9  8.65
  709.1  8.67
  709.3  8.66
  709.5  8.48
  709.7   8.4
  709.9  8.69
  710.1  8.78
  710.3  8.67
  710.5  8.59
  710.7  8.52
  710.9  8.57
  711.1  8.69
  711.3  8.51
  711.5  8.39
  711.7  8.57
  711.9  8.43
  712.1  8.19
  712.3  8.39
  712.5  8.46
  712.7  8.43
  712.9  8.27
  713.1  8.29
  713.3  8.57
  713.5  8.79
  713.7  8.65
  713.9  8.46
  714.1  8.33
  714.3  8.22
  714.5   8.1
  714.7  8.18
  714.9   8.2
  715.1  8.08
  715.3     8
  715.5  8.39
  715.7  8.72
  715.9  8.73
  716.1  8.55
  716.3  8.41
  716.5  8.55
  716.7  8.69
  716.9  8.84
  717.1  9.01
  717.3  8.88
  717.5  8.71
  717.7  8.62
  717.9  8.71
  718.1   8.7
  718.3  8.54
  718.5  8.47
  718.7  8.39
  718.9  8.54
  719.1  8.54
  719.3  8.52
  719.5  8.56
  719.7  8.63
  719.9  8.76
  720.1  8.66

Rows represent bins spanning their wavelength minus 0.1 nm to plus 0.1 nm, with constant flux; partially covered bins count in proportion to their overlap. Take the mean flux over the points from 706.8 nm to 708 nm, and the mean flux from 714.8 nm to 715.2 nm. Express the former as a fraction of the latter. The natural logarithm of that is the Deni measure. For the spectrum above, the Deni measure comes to 0.10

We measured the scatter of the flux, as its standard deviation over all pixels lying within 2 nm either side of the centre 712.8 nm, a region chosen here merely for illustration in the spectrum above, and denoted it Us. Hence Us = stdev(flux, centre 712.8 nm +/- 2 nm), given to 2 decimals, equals 0.18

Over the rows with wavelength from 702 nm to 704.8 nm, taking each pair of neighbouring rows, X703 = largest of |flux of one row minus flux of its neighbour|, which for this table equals 0.46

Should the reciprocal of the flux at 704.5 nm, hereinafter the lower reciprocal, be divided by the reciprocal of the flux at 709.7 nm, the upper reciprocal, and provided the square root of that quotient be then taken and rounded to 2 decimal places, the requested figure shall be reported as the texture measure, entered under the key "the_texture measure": 0.92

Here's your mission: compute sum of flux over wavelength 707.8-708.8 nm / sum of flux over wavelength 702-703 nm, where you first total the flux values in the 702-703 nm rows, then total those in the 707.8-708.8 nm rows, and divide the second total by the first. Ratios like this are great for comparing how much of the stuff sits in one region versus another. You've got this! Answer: 0.96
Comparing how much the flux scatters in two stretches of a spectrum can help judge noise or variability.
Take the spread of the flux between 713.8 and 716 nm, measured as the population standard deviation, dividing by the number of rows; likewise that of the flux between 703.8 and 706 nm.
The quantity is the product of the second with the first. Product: 0.10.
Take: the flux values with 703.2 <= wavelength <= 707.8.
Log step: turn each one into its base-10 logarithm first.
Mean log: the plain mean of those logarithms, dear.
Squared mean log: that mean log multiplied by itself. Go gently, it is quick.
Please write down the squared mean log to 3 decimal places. 0.932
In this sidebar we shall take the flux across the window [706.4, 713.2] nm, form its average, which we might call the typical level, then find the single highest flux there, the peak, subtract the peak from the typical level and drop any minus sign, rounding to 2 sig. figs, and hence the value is 0.55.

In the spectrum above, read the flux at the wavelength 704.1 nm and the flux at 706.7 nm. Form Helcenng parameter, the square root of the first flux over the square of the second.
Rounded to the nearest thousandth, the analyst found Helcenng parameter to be 0.359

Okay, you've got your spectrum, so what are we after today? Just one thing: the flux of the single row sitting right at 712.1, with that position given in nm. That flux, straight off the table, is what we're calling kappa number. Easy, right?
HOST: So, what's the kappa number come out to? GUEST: 8.19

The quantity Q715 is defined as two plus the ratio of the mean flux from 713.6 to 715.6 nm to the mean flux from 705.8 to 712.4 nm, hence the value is 2.947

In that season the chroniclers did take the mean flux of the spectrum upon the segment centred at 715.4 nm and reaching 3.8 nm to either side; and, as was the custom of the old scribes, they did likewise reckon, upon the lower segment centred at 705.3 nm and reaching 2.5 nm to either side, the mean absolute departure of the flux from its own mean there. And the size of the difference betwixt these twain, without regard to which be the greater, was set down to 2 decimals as 8.04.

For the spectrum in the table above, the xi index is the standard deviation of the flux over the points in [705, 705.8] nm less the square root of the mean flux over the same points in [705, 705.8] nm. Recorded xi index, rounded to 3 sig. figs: -2.93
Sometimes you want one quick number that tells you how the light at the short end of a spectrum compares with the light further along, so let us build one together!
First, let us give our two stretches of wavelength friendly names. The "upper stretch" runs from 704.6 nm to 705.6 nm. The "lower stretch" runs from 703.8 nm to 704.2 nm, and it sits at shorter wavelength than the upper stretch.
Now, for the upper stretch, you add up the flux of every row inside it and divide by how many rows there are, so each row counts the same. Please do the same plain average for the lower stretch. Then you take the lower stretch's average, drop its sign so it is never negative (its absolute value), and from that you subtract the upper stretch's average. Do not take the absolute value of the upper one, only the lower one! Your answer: 0.52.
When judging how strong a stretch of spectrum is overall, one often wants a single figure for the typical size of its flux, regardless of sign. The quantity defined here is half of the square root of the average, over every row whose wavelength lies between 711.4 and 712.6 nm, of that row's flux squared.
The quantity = 4.20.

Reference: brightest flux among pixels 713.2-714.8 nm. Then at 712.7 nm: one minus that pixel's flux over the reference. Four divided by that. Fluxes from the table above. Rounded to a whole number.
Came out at 98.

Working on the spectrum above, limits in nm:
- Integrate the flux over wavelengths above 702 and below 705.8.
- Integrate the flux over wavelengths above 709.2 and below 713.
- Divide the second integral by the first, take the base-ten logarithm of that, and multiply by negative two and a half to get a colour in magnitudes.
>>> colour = 0.12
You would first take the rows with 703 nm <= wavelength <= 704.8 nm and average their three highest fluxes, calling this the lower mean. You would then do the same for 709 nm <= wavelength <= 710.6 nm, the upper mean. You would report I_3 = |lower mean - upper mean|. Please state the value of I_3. 1.3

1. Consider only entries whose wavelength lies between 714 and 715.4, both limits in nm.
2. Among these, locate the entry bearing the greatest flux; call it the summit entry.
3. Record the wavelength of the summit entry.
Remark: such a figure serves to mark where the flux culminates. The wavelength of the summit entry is 714.1 nm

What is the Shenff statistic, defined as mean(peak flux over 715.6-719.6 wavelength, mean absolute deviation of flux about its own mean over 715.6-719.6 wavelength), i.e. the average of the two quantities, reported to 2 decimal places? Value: 4.57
